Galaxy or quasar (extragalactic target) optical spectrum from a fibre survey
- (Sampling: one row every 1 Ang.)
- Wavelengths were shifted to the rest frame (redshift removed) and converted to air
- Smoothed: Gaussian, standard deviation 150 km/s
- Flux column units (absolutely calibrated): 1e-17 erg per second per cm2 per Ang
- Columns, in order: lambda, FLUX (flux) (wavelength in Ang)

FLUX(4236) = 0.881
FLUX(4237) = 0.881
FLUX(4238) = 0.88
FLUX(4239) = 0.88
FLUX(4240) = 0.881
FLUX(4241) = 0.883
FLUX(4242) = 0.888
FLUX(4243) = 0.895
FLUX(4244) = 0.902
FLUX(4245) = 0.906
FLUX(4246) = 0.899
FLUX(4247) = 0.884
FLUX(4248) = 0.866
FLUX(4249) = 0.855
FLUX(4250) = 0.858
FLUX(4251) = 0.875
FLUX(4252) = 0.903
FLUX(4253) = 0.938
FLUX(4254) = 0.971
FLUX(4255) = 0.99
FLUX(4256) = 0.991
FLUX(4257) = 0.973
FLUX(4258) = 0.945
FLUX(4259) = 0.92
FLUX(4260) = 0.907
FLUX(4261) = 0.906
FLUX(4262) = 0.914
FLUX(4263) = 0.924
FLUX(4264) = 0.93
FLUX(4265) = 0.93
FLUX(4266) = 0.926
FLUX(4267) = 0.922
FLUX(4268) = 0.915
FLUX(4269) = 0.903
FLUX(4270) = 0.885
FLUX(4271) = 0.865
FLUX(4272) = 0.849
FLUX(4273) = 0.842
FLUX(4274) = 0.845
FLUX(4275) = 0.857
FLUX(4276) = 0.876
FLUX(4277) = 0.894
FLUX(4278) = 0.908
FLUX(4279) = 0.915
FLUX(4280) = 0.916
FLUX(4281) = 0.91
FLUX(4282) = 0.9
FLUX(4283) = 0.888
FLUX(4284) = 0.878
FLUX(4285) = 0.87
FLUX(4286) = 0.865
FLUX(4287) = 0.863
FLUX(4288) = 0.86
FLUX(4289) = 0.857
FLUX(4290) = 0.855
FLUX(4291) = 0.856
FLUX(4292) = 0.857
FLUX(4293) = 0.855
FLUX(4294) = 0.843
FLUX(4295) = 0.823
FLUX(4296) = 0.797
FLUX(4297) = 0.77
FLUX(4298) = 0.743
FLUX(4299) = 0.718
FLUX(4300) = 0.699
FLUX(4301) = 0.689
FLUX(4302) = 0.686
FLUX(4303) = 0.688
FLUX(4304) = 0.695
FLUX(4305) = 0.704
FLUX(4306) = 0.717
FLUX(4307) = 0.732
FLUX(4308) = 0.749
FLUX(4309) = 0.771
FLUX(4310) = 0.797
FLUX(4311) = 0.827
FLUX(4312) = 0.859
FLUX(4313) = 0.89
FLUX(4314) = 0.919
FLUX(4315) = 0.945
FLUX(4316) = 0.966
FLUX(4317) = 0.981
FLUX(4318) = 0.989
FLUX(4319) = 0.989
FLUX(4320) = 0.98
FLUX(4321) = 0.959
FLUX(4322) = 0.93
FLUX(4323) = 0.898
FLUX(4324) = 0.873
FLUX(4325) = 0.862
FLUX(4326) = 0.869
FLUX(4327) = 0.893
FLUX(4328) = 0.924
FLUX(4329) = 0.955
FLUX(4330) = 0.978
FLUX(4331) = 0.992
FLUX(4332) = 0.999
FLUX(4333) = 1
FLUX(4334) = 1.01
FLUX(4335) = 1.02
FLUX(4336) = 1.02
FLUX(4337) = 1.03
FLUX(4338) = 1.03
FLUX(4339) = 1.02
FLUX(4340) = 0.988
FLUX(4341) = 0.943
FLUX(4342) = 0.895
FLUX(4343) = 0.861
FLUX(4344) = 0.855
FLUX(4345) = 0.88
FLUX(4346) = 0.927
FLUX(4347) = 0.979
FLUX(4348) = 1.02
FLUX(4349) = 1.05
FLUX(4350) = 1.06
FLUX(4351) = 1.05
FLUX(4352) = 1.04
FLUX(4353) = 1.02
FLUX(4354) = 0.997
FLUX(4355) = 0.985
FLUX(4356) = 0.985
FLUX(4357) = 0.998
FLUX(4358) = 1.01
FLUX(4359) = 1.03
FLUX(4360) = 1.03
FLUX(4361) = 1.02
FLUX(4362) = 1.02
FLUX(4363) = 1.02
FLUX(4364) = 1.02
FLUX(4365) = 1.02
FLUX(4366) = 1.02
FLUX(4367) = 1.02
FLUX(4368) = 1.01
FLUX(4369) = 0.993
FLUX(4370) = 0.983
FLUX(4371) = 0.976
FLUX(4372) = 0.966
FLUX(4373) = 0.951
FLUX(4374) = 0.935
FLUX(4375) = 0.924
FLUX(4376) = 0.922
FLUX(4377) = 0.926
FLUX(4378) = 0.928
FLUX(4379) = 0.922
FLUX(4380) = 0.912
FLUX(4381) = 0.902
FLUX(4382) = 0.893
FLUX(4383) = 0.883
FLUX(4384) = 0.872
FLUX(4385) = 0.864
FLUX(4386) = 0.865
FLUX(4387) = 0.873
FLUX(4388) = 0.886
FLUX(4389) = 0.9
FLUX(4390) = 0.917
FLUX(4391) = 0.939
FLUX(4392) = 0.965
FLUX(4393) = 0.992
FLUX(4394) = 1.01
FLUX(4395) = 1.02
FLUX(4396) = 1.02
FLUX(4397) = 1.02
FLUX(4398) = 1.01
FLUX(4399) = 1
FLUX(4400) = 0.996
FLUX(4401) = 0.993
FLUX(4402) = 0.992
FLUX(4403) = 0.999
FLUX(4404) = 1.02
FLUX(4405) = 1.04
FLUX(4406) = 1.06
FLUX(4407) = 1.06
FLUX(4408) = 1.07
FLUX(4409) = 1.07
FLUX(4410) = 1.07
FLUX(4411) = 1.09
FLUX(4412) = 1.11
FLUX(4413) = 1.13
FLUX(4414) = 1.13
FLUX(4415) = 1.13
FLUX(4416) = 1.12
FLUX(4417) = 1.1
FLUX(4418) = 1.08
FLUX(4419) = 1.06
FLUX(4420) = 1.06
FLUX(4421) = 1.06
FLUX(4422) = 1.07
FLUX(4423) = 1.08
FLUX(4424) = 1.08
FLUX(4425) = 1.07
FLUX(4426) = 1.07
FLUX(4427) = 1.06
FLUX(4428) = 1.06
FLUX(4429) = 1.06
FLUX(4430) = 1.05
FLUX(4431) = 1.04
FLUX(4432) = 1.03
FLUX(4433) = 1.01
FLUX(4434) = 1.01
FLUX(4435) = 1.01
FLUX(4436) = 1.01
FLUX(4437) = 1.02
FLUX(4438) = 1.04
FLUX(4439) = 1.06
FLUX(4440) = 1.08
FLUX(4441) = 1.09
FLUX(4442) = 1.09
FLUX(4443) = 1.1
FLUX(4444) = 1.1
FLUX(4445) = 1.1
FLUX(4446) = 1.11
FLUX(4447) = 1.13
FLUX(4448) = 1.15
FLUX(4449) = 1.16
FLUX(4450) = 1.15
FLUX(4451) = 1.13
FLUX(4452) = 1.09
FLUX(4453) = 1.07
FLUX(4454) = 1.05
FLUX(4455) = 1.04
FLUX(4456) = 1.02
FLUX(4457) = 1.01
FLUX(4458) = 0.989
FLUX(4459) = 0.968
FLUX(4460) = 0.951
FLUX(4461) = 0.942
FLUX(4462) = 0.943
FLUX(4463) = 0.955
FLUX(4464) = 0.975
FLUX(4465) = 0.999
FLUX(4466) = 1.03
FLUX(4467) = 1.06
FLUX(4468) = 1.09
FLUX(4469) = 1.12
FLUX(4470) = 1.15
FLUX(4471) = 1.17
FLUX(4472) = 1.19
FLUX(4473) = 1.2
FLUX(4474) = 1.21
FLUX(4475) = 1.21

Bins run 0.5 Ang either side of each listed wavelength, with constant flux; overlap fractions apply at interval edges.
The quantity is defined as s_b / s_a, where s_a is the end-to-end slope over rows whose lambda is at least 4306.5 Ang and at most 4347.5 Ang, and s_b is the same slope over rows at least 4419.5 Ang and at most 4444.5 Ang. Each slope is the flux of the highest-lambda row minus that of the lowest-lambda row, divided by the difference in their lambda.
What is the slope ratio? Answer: 0.3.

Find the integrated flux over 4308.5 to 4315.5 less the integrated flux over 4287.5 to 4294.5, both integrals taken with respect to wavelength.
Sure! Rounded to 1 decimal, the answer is 0.0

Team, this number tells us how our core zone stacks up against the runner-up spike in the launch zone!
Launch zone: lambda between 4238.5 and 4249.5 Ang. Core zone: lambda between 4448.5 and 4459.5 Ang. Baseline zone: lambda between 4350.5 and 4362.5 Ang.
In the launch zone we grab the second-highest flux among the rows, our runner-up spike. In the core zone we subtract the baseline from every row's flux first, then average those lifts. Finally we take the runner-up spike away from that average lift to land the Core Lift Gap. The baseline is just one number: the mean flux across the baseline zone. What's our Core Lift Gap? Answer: -0.86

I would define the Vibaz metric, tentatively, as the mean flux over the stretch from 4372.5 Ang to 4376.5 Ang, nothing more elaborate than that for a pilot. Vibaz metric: 0.93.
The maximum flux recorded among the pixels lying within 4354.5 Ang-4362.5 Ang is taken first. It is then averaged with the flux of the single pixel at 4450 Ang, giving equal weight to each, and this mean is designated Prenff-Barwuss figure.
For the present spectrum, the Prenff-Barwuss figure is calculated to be 1.09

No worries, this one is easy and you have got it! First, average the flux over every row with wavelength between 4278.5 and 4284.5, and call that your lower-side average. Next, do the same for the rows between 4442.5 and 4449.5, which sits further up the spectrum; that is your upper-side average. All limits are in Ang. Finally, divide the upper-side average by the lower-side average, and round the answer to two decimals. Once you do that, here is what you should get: 1.24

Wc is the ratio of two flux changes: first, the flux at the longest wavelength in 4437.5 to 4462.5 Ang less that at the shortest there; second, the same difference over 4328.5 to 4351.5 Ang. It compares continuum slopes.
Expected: -1.0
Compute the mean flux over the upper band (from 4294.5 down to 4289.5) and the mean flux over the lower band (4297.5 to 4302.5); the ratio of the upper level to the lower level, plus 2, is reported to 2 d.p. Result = 3.21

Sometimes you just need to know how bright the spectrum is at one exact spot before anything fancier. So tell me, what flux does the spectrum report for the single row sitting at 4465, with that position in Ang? 0.999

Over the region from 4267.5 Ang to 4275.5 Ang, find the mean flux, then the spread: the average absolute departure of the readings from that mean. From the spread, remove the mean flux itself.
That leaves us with -0.85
